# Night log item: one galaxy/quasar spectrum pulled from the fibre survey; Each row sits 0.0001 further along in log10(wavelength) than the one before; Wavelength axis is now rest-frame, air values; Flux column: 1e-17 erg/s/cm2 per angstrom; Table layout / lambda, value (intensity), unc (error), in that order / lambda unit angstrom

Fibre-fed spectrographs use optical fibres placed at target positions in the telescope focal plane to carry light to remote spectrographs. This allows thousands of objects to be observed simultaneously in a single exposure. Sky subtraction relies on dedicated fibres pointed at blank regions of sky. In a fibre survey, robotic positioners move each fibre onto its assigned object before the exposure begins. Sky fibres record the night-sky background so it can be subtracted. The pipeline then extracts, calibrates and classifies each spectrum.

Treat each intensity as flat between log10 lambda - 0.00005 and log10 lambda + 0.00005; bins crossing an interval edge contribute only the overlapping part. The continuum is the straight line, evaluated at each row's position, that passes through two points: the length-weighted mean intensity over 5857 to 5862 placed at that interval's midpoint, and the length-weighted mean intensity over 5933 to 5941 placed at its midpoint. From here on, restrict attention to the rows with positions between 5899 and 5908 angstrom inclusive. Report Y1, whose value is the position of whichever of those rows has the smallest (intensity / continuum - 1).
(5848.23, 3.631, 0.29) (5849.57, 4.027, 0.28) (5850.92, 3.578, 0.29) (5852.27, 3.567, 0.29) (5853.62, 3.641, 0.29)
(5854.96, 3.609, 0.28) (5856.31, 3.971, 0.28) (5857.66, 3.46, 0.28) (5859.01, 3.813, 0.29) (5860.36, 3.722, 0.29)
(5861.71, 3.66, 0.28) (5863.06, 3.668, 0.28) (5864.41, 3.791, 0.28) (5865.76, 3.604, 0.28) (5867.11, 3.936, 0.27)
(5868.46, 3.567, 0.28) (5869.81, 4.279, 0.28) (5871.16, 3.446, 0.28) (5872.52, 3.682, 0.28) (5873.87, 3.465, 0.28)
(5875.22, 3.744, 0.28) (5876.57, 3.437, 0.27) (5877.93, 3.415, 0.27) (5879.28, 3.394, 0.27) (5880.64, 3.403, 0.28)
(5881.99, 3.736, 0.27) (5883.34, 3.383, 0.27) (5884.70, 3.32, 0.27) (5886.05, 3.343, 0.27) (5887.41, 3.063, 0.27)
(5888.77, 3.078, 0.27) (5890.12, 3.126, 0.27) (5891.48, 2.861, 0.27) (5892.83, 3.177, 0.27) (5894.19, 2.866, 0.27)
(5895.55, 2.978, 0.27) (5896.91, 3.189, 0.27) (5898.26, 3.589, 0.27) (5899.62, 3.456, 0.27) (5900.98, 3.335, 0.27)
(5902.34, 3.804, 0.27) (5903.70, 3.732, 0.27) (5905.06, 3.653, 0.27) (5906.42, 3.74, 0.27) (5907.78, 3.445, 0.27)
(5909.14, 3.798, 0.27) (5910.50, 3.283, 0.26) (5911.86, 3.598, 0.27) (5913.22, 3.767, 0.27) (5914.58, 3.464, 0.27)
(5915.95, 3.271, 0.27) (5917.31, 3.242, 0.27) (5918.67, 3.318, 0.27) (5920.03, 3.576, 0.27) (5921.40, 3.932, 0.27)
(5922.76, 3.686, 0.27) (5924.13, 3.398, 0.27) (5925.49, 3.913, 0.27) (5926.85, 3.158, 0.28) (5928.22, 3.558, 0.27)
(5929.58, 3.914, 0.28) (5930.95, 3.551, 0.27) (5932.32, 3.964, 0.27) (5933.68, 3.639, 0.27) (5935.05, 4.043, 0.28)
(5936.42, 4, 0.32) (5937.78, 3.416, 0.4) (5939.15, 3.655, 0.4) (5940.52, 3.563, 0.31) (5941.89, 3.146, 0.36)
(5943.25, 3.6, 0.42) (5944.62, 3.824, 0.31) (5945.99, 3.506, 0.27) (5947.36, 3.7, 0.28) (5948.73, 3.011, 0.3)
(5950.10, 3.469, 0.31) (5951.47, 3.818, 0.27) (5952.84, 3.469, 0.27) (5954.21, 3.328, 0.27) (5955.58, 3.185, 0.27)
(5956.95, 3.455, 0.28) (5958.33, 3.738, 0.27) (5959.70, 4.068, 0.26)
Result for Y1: 5900.98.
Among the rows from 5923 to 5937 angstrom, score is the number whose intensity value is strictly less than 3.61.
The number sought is 4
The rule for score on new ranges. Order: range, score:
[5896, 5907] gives 4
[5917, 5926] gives 4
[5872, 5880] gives 4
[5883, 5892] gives 7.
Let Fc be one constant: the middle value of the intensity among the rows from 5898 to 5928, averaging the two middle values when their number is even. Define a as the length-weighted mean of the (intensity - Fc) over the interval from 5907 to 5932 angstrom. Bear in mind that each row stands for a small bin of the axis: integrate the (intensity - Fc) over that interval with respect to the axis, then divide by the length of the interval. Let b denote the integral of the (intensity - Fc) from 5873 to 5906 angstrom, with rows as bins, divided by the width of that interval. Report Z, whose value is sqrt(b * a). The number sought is 0.078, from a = -0.027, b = -0.22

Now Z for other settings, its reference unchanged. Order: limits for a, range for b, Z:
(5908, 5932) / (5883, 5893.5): 0.100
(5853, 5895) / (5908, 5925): 0.065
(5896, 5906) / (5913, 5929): 0.058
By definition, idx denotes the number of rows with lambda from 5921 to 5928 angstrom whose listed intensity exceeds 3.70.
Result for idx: 2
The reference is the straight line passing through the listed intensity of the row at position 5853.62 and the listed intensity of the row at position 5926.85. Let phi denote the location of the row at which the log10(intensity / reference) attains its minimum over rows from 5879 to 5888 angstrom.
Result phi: 5887.41 angstrom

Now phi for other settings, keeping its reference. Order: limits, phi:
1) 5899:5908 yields 5900.98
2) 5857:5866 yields 5857.66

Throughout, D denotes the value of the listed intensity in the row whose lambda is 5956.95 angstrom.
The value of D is 3.455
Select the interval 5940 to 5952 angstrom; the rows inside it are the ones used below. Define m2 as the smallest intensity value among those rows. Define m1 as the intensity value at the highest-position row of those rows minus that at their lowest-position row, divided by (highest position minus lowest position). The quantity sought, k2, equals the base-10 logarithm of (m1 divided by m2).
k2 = -2.11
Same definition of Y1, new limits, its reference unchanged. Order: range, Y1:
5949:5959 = 5955.58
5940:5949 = 5948.73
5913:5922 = 5917.31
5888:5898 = 5891.48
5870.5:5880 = 5879.28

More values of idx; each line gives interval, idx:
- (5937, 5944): 0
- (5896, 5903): 1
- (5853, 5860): 2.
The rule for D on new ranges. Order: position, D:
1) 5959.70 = 4.068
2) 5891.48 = 2.861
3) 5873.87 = 3.465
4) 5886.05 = 3.343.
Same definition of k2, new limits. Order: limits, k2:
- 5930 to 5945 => -2.20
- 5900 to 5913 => -2.13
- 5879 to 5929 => -2.93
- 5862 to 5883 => -2.98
